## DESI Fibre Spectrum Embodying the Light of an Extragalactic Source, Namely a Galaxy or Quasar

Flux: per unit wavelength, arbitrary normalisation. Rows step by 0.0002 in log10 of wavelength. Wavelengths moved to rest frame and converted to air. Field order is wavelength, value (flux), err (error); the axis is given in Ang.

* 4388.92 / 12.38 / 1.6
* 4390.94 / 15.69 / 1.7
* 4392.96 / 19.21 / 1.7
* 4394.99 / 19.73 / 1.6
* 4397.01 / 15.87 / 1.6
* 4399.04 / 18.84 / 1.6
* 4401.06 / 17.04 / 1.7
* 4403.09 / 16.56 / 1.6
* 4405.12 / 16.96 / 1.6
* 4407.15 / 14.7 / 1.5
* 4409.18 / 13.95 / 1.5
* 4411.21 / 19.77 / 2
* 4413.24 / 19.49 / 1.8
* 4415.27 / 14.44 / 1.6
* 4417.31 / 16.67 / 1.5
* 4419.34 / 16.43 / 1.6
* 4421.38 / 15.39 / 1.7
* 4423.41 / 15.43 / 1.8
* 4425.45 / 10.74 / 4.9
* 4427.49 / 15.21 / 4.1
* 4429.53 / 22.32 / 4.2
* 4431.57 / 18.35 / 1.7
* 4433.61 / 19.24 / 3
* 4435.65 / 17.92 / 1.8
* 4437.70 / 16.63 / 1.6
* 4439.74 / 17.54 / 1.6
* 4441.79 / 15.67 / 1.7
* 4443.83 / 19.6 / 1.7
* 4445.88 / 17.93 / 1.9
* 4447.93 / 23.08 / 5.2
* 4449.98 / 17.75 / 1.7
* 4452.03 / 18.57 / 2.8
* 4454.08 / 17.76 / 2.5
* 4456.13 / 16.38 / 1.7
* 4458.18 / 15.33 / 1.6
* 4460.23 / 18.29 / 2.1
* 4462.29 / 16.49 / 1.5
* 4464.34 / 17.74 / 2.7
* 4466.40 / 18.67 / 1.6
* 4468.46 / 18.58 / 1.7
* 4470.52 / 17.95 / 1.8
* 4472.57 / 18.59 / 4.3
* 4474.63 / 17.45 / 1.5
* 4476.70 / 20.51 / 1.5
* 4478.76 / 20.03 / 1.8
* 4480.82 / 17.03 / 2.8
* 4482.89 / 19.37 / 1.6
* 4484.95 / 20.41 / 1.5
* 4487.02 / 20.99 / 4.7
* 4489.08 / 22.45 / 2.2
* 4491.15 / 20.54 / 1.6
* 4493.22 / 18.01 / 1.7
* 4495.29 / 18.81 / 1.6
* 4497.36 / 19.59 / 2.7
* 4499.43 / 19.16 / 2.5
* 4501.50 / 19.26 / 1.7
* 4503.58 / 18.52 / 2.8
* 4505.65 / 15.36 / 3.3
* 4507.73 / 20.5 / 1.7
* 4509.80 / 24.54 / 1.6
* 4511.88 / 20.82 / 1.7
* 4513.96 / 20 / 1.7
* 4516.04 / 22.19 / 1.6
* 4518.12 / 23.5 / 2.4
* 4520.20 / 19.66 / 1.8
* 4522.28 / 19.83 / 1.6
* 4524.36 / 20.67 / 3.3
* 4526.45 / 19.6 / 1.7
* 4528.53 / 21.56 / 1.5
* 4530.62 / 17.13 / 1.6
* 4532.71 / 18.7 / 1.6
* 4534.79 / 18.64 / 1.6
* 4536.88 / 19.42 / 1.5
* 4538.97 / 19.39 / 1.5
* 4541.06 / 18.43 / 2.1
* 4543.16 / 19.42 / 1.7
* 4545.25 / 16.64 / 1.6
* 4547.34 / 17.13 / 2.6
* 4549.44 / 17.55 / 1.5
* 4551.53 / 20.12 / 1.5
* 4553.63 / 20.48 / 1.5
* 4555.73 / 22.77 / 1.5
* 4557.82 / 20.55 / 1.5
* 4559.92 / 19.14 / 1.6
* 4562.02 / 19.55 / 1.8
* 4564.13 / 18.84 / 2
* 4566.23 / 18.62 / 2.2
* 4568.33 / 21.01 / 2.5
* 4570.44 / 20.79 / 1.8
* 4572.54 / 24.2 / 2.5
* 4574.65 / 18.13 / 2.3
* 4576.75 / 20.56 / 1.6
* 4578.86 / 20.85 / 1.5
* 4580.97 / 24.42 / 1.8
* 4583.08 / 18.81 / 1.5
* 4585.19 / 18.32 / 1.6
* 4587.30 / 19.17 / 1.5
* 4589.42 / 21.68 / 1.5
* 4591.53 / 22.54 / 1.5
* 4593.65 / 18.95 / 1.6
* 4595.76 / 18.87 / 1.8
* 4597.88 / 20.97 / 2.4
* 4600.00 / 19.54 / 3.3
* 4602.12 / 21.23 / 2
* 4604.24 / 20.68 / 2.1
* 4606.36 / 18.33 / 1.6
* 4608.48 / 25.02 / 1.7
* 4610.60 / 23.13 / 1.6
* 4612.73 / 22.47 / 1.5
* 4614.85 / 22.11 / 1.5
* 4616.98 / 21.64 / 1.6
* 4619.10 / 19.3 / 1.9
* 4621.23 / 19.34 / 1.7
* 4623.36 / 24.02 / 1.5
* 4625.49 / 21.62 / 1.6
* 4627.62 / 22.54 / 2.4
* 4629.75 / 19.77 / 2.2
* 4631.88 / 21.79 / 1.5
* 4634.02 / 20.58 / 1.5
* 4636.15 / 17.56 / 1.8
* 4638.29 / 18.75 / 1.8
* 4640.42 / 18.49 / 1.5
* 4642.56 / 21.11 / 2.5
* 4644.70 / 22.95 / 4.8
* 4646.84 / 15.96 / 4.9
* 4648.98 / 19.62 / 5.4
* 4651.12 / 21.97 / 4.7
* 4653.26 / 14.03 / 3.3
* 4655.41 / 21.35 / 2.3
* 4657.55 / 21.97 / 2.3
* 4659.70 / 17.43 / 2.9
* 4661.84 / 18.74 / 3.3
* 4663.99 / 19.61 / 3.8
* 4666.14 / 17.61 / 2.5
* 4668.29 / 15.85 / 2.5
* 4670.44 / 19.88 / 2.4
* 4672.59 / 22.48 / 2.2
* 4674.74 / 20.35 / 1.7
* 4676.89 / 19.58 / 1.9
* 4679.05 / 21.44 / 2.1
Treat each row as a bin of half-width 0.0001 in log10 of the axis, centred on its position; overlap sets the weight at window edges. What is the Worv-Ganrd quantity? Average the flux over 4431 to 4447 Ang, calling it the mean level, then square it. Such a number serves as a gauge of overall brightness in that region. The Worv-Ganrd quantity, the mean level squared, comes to 319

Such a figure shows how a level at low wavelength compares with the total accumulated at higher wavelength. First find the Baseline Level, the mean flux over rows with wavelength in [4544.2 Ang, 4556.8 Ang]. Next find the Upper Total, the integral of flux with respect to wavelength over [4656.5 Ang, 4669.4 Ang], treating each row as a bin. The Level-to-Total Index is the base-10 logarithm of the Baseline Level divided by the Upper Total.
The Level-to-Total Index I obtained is -1.10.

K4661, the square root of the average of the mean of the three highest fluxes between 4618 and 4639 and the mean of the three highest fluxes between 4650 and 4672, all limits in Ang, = 4.72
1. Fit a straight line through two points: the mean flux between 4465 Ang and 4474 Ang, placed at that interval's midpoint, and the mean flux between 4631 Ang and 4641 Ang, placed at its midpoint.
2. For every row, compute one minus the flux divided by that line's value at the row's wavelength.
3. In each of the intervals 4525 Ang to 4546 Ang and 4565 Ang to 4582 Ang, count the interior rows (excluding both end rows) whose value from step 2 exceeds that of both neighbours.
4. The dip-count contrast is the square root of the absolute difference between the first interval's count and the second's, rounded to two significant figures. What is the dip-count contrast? 1.0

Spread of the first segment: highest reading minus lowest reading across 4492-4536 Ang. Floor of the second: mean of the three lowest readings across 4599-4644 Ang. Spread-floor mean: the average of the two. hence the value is 13.7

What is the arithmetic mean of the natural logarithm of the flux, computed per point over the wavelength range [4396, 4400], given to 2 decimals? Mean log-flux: 2.85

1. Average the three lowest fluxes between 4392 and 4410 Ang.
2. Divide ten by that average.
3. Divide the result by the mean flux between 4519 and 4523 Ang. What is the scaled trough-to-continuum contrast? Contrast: 0.034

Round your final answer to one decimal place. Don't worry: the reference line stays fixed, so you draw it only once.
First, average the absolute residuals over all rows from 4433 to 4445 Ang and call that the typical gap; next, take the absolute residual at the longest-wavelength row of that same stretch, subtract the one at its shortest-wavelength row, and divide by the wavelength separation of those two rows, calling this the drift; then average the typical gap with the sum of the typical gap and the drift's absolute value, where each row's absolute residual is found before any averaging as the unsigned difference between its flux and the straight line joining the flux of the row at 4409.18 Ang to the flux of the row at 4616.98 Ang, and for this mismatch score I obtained 2.7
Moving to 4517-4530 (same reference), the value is 2.7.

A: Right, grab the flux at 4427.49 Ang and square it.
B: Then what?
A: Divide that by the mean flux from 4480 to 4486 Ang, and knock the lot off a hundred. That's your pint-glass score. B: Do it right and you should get 87.8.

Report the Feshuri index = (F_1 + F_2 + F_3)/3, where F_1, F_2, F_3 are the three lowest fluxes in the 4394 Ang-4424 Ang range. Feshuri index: 14.4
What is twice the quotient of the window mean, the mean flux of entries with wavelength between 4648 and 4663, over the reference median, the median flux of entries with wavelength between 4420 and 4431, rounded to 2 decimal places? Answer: 2.51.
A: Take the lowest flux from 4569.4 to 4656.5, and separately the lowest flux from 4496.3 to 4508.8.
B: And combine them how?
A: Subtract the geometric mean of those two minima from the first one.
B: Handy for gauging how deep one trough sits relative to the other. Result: -0.6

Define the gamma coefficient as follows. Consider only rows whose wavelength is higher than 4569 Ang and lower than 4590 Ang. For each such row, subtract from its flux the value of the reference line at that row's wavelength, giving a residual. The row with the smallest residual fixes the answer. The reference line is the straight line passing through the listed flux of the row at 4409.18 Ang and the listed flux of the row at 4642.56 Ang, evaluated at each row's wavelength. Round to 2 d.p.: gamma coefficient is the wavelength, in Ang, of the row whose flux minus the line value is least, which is 4585.19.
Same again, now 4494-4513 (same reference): 4505.65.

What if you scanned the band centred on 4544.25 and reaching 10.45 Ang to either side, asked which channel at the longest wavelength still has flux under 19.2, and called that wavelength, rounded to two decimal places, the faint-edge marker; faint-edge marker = 4549.44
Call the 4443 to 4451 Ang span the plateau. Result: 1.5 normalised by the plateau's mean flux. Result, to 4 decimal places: 0.0766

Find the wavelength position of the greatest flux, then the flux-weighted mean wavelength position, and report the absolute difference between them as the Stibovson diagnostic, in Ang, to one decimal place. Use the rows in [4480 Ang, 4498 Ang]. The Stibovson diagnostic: 0.0 Ang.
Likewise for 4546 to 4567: 1.1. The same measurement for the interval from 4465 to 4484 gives 2.0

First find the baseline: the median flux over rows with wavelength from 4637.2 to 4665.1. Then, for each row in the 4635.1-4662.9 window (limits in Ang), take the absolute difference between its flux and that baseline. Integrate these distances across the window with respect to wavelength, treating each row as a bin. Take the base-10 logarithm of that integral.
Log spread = 1.77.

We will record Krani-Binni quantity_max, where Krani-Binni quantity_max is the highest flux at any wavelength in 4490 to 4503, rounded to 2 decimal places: 20.54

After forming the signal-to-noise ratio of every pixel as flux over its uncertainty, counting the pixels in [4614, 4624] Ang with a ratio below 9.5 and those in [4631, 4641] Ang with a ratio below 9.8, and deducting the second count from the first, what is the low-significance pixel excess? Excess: -1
